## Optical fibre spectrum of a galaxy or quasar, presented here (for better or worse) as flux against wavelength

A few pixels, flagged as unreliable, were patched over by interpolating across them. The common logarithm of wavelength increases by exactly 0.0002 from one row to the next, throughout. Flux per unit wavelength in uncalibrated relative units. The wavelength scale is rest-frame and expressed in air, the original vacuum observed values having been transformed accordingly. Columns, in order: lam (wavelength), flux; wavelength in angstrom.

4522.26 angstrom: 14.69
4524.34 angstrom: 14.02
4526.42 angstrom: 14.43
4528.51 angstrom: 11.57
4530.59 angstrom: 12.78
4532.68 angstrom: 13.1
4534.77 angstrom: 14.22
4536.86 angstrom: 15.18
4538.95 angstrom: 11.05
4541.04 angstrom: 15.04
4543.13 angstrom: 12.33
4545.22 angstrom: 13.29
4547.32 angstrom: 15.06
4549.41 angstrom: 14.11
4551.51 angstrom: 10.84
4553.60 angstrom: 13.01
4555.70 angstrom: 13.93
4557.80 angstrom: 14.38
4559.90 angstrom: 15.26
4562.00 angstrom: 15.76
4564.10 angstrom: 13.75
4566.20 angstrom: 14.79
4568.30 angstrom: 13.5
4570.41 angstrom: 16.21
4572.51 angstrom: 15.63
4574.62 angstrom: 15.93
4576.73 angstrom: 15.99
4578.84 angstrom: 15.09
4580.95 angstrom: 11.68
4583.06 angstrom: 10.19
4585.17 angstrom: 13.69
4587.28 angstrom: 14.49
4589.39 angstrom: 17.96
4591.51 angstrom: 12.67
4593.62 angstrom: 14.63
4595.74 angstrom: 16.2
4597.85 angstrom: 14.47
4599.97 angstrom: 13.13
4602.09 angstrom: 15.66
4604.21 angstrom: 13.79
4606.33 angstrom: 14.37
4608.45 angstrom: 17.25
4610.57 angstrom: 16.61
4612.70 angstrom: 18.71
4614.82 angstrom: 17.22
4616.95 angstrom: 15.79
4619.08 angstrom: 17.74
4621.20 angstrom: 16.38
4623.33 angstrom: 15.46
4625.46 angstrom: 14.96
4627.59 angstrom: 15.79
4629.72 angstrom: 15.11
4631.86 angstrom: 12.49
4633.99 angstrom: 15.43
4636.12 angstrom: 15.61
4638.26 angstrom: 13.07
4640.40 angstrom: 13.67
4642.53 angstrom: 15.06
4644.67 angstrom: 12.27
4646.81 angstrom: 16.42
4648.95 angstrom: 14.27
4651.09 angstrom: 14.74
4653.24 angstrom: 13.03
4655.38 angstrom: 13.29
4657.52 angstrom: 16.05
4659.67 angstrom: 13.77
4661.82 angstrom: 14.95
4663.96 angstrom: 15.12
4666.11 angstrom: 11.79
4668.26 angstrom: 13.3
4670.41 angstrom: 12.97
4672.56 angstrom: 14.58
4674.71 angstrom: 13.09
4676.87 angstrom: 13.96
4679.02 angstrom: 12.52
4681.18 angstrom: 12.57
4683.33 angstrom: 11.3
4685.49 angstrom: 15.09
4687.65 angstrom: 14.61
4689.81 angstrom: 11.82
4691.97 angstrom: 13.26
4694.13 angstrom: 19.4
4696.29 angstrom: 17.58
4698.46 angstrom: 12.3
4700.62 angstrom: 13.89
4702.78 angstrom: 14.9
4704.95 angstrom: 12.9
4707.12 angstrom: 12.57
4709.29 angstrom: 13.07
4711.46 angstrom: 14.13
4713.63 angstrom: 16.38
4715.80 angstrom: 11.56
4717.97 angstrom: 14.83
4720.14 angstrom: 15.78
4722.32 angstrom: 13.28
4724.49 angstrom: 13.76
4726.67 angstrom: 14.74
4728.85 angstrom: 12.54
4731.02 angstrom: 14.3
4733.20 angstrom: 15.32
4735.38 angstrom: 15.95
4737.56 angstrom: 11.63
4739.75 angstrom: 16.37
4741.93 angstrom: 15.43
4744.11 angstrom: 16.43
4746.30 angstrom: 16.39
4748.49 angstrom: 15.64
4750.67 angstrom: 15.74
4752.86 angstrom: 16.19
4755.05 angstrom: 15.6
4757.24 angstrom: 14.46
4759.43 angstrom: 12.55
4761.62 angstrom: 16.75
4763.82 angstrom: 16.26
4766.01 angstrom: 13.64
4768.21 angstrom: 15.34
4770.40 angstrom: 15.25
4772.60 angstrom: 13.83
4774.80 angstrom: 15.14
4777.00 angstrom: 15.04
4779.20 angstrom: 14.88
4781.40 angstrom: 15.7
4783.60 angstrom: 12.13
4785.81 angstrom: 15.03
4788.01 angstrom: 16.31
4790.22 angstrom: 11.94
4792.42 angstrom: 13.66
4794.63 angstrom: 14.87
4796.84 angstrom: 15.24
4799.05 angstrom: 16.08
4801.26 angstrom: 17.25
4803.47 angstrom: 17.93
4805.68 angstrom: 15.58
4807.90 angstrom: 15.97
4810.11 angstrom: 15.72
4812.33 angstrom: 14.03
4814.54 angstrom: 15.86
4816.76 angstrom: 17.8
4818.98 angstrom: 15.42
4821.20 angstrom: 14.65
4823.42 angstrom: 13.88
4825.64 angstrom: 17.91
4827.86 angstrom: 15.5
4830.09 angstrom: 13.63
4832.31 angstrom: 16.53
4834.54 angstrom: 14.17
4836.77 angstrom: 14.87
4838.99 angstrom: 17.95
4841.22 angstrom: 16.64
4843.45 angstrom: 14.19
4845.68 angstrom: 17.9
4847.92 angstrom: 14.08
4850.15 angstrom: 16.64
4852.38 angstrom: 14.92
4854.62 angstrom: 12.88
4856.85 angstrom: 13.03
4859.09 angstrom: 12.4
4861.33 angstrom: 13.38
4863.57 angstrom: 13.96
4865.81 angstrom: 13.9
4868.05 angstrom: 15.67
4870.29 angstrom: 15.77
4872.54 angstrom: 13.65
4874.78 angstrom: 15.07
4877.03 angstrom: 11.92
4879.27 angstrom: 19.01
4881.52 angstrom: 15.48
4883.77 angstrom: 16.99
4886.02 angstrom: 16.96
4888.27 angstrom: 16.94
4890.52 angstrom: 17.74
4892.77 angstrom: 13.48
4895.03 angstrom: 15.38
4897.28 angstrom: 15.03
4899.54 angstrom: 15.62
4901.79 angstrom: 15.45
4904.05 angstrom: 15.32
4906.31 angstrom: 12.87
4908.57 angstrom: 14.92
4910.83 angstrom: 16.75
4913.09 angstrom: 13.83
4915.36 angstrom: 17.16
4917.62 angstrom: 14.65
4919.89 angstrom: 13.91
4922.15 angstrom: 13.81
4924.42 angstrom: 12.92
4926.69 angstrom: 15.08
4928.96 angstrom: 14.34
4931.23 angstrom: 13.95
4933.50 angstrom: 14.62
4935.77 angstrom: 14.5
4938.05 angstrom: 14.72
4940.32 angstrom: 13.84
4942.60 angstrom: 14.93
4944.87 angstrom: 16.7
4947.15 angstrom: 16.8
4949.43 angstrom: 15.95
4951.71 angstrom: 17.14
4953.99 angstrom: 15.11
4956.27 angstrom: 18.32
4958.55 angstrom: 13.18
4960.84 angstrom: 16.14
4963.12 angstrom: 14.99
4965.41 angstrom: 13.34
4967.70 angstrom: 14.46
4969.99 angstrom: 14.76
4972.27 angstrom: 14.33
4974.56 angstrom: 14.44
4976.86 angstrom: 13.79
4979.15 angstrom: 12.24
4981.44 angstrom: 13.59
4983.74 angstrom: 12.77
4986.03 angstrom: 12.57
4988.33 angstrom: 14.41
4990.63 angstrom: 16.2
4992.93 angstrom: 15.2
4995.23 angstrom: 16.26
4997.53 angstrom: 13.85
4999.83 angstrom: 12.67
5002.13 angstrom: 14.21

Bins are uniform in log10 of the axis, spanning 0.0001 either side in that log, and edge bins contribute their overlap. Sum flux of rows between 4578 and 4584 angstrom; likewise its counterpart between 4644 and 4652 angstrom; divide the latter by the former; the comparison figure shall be 1.6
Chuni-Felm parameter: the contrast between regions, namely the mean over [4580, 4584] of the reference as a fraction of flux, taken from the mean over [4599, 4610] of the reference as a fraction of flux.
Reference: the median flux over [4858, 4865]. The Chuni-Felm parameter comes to -0.32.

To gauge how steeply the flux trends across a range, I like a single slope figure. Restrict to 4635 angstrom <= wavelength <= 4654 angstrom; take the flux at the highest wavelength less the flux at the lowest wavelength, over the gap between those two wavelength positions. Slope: -0.15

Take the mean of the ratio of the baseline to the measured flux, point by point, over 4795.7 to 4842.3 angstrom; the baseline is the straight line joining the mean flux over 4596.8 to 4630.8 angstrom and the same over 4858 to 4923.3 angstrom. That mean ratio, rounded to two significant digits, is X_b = 0.97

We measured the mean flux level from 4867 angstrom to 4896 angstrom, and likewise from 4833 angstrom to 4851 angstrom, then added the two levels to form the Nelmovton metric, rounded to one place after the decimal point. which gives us 31.5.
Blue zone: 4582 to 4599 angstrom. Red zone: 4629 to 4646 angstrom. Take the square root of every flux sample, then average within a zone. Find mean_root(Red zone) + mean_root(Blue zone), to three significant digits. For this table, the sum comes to 7.52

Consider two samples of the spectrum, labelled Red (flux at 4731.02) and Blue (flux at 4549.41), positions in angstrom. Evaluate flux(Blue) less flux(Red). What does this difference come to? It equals -0.2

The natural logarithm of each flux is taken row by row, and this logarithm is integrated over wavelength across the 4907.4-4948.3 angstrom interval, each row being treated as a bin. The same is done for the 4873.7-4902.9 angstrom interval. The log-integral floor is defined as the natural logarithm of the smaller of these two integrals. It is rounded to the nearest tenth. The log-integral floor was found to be 4.4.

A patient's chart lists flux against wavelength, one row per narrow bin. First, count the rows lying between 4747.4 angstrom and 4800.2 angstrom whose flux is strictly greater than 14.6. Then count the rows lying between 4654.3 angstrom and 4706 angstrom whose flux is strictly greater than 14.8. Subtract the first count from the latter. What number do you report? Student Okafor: -10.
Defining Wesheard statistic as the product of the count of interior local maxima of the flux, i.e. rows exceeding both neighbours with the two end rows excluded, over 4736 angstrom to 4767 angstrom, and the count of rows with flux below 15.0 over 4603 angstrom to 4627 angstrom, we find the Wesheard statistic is 12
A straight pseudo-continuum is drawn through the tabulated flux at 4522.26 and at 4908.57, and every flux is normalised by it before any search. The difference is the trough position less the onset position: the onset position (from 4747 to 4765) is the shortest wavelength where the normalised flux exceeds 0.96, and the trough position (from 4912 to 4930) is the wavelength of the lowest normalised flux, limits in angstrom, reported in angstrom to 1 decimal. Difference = 175.9 angstrom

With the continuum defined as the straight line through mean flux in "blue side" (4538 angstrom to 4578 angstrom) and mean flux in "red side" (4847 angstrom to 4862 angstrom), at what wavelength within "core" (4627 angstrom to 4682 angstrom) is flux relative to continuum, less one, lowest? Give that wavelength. 4666.11 angstrom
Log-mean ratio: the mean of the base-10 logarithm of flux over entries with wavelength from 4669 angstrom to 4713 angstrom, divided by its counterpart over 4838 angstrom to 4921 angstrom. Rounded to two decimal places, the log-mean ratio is 0.97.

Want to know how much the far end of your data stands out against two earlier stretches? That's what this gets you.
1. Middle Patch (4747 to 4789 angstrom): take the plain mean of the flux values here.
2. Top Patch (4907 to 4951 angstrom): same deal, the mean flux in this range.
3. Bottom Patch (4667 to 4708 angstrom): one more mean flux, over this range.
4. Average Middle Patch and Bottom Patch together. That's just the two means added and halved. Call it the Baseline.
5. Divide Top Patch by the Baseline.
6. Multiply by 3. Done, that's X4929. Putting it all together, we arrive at 3.10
